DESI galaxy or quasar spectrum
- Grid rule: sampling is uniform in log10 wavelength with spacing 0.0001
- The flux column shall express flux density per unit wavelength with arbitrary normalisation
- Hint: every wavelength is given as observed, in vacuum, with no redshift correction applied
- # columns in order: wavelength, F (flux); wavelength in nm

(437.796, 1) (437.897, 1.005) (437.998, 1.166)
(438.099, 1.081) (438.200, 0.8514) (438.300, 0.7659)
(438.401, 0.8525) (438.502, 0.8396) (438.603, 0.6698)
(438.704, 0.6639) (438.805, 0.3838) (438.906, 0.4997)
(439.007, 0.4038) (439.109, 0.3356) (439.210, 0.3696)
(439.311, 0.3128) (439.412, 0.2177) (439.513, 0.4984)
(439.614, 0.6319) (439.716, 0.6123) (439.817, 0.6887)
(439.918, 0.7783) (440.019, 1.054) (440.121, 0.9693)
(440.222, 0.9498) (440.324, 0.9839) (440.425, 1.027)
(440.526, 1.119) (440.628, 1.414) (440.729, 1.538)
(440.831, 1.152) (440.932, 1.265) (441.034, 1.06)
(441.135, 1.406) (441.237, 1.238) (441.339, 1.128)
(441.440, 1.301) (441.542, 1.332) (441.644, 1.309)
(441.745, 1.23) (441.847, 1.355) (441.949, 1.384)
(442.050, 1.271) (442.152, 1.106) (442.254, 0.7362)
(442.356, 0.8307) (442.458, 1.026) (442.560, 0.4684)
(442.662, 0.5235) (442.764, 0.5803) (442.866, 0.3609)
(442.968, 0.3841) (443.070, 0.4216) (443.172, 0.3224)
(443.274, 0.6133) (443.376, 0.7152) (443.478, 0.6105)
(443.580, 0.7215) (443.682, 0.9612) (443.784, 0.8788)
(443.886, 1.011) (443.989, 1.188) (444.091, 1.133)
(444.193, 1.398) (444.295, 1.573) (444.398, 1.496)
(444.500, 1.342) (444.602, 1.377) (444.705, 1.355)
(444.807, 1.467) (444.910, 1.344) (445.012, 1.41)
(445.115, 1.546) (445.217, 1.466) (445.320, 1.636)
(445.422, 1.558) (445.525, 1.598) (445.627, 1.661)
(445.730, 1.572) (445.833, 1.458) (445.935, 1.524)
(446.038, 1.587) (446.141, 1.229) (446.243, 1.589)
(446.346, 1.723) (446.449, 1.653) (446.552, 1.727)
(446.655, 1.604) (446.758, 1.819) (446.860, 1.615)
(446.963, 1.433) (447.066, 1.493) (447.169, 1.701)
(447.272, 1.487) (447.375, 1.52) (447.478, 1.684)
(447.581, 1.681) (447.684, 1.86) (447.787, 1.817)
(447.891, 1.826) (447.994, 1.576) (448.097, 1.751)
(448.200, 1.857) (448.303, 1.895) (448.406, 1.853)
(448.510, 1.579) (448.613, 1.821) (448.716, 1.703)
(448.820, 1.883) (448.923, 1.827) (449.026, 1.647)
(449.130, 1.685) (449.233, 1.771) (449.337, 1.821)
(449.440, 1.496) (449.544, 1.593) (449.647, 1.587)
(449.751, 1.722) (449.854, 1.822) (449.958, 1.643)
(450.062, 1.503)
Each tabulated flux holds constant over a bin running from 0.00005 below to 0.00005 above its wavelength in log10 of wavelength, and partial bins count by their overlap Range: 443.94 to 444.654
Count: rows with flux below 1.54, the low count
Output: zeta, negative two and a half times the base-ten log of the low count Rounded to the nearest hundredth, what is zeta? -1.95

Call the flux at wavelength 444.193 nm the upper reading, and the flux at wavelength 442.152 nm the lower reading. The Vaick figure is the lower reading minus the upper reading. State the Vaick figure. -0.29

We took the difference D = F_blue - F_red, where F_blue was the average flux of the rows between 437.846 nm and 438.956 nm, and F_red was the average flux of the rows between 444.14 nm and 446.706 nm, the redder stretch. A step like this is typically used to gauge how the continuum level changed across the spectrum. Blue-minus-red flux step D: -0.72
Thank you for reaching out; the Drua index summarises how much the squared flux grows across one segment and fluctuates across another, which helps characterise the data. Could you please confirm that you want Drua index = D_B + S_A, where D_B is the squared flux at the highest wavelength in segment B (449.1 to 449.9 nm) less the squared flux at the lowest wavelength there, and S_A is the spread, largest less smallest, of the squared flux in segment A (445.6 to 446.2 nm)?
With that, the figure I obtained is 1.7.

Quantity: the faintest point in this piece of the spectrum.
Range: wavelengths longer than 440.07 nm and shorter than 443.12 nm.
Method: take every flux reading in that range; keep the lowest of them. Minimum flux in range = 0.3609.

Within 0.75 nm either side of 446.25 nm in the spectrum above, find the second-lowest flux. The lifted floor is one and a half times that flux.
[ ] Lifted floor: 2.1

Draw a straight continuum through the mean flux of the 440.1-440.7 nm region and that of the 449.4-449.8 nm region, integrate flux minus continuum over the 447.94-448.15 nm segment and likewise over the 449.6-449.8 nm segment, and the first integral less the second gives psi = 0.02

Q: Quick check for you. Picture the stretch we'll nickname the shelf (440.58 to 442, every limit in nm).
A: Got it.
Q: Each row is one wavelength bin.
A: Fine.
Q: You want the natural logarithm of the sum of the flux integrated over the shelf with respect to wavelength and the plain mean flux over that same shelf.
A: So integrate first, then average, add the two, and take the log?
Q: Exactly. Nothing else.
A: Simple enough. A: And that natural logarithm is 1.1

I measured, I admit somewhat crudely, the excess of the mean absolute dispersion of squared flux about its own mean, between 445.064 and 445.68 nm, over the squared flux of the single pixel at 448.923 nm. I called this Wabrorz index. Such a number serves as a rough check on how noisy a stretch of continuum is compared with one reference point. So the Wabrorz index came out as -3.2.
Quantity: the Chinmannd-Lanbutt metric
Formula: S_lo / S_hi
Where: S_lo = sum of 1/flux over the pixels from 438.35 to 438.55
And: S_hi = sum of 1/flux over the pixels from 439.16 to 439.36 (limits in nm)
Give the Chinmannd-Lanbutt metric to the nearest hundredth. 0.40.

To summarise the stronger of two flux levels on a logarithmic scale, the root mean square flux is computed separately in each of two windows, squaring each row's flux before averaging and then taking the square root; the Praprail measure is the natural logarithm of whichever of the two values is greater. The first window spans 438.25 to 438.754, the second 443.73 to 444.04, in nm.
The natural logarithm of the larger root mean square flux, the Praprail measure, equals 0.0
